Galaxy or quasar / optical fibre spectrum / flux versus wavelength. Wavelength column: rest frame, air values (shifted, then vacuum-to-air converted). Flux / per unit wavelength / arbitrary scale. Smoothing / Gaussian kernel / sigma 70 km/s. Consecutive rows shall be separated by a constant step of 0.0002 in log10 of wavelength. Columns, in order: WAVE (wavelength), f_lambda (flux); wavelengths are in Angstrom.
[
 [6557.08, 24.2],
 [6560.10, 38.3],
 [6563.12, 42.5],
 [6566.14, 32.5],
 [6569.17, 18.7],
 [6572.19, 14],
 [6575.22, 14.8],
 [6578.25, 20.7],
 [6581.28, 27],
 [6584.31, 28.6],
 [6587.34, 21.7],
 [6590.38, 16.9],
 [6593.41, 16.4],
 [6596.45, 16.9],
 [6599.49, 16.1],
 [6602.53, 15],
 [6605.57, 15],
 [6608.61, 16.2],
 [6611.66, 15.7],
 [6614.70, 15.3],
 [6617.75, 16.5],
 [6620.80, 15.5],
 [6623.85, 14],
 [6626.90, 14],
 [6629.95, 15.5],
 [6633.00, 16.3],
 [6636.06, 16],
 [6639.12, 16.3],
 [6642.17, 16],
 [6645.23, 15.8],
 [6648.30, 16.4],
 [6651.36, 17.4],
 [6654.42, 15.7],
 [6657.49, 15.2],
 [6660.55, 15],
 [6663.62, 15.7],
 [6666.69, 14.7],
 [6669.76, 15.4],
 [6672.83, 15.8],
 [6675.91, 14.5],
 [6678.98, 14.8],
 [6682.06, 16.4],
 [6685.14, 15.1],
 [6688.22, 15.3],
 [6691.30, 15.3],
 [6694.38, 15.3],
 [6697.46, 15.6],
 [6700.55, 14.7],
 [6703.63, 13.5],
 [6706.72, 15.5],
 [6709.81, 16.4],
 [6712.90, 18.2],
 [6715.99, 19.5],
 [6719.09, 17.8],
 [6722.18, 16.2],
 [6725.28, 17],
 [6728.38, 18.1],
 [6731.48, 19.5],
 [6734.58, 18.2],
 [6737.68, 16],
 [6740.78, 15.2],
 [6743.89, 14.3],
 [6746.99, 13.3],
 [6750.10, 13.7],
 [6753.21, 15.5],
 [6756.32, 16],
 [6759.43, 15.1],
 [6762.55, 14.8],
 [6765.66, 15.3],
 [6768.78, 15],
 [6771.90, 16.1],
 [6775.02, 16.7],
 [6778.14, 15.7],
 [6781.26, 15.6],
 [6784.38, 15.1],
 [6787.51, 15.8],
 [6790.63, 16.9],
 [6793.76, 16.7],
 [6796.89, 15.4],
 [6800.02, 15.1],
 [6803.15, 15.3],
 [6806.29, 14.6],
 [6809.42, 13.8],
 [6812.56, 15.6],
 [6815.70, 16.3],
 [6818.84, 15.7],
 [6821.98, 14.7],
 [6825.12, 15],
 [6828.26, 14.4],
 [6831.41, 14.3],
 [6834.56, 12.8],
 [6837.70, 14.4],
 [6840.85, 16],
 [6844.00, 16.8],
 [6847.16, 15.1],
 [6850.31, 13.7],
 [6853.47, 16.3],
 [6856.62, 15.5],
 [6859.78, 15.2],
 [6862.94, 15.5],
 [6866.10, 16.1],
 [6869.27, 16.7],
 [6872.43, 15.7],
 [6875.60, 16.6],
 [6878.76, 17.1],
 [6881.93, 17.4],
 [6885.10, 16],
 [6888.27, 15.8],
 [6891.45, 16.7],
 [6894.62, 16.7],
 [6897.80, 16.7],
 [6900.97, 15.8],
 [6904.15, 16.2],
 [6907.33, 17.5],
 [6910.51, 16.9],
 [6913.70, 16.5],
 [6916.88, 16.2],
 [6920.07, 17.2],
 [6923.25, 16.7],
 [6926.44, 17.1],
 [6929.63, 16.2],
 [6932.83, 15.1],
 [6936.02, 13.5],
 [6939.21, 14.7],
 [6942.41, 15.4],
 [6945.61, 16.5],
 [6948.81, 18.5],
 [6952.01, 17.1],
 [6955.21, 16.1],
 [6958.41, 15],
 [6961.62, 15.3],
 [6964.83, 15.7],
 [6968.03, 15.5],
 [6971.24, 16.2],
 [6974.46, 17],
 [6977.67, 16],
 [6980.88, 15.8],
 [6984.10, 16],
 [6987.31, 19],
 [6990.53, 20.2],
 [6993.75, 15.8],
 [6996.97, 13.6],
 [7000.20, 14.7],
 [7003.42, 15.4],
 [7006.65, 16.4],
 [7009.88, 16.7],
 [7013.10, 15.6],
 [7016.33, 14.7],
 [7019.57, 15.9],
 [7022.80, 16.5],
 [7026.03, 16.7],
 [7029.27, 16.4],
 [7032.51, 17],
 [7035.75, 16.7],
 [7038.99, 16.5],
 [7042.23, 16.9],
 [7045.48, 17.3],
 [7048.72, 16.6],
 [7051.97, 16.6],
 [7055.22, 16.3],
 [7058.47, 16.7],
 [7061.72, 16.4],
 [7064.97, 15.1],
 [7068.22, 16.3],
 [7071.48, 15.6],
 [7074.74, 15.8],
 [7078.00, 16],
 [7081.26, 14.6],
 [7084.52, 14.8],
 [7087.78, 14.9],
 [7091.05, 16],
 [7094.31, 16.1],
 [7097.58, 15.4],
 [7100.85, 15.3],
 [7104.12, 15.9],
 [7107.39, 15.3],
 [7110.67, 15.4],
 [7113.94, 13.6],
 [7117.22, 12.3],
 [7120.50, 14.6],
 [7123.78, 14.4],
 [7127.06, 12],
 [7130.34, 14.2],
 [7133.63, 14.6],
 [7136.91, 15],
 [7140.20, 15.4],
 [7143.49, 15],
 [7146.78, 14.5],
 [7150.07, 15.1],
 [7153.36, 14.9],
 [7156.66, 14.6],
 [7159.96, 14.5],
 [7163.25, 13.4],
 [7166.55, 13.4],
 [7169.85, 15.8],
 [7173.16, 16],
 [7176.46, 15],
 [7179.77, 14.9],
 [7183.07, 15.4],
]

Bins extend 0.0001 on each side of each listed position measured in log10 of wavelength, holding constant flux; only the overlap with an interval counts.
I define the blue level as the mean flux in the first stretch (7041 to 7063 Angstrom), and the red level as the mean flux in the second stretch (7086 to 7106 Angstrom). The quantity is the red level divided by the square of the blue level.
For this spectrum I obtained 0.0560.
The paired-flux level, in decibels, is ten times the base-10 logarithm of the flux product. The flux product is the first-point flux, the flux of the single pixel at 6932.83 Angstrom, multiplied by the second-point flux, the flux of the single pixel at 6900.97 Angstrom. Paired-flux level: 23.8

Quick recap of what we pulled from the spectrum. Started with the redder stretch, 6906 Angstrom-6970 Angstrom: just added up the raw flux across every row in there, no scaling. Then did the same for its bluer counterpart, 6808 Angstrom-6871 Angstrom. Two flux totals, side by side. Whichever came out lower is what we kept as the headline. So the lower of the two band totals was 304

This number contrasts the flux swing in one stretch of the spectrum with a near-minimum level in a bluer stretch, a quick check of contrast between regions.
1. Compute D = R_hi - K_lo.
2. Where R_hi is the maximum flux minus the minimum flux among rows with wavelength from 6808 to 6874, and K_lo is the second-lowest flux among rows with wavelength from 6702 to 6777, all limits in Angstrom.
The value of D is -9.5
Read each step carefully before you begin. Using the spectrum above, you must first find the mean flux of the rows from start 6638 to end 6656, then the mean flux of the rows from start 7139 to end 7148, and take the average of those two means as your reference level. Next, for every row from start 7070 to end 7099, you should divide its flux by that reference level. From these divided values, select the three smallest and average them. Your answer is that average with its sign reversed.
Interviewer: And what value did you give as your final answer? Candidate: -0.95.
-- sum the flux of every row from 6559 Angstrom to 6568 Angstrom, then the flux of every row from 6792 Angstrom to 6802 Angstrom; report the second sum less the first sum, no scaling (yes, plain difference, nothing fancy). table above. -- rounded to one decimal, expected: -66.1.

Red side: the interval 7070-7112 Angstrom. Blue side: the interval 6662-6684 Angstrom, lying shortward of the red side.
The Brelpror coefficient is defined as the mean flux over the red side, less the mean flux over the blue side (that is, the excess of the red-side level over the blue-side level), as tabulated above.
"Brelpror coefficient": 0.1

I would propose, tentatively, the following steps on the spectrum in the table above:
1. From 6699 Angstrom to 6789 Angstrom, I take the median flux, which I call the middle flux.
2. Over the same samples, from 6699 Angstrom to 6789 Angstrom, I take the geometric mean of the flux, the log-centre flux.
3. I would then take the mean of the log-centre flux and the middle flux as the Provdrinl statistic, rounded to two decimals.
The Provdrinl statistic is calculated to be 15.81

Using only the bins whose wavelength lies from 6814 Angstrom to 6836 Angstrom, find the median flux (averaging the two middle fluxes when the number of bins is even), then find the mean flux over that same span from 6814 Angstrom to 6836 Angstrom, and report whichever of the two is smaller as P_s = 14.7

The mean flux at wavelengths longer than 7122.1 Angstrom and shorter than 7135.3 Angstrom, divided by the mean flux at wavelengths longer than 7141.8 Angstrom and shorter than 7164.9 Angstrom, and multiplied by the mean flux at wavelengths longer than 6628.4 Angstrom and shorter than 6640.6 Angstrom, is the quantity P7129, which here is 15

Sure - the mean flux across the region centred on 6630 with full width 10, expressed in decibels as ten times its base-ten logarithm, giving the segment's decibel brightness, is 11.8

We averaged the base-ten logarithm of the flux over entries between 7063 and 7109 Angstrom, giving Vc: 1.19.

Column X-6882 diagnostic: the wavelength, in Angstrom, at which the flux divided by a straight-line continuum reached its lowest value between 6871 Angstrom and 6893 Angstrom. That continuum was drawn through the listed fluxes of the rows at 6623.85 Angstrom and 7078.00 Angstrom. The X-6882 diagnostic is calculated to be 6872.43 Angstrom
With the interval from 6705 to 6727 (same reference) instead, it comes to 6706.72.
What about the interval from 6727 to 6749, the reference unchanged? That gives 6746.99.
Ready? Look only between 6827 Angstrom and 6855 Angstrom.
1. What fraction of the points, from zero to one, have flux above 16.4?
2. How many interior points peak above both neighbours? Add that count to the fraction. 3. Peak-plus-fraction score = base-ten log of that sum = 0.0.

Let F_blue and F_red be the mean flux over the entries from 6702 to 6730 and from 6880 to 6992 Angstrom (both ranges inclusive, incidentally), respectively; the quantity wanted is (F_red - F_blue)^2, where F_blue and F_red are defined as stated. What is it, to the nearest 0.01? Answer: 0.26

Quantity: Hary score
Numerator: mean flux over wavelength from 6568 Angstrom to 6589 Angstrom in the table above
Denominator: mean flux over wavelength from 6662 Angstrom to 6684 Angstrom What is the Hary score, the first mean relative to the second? 1.36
